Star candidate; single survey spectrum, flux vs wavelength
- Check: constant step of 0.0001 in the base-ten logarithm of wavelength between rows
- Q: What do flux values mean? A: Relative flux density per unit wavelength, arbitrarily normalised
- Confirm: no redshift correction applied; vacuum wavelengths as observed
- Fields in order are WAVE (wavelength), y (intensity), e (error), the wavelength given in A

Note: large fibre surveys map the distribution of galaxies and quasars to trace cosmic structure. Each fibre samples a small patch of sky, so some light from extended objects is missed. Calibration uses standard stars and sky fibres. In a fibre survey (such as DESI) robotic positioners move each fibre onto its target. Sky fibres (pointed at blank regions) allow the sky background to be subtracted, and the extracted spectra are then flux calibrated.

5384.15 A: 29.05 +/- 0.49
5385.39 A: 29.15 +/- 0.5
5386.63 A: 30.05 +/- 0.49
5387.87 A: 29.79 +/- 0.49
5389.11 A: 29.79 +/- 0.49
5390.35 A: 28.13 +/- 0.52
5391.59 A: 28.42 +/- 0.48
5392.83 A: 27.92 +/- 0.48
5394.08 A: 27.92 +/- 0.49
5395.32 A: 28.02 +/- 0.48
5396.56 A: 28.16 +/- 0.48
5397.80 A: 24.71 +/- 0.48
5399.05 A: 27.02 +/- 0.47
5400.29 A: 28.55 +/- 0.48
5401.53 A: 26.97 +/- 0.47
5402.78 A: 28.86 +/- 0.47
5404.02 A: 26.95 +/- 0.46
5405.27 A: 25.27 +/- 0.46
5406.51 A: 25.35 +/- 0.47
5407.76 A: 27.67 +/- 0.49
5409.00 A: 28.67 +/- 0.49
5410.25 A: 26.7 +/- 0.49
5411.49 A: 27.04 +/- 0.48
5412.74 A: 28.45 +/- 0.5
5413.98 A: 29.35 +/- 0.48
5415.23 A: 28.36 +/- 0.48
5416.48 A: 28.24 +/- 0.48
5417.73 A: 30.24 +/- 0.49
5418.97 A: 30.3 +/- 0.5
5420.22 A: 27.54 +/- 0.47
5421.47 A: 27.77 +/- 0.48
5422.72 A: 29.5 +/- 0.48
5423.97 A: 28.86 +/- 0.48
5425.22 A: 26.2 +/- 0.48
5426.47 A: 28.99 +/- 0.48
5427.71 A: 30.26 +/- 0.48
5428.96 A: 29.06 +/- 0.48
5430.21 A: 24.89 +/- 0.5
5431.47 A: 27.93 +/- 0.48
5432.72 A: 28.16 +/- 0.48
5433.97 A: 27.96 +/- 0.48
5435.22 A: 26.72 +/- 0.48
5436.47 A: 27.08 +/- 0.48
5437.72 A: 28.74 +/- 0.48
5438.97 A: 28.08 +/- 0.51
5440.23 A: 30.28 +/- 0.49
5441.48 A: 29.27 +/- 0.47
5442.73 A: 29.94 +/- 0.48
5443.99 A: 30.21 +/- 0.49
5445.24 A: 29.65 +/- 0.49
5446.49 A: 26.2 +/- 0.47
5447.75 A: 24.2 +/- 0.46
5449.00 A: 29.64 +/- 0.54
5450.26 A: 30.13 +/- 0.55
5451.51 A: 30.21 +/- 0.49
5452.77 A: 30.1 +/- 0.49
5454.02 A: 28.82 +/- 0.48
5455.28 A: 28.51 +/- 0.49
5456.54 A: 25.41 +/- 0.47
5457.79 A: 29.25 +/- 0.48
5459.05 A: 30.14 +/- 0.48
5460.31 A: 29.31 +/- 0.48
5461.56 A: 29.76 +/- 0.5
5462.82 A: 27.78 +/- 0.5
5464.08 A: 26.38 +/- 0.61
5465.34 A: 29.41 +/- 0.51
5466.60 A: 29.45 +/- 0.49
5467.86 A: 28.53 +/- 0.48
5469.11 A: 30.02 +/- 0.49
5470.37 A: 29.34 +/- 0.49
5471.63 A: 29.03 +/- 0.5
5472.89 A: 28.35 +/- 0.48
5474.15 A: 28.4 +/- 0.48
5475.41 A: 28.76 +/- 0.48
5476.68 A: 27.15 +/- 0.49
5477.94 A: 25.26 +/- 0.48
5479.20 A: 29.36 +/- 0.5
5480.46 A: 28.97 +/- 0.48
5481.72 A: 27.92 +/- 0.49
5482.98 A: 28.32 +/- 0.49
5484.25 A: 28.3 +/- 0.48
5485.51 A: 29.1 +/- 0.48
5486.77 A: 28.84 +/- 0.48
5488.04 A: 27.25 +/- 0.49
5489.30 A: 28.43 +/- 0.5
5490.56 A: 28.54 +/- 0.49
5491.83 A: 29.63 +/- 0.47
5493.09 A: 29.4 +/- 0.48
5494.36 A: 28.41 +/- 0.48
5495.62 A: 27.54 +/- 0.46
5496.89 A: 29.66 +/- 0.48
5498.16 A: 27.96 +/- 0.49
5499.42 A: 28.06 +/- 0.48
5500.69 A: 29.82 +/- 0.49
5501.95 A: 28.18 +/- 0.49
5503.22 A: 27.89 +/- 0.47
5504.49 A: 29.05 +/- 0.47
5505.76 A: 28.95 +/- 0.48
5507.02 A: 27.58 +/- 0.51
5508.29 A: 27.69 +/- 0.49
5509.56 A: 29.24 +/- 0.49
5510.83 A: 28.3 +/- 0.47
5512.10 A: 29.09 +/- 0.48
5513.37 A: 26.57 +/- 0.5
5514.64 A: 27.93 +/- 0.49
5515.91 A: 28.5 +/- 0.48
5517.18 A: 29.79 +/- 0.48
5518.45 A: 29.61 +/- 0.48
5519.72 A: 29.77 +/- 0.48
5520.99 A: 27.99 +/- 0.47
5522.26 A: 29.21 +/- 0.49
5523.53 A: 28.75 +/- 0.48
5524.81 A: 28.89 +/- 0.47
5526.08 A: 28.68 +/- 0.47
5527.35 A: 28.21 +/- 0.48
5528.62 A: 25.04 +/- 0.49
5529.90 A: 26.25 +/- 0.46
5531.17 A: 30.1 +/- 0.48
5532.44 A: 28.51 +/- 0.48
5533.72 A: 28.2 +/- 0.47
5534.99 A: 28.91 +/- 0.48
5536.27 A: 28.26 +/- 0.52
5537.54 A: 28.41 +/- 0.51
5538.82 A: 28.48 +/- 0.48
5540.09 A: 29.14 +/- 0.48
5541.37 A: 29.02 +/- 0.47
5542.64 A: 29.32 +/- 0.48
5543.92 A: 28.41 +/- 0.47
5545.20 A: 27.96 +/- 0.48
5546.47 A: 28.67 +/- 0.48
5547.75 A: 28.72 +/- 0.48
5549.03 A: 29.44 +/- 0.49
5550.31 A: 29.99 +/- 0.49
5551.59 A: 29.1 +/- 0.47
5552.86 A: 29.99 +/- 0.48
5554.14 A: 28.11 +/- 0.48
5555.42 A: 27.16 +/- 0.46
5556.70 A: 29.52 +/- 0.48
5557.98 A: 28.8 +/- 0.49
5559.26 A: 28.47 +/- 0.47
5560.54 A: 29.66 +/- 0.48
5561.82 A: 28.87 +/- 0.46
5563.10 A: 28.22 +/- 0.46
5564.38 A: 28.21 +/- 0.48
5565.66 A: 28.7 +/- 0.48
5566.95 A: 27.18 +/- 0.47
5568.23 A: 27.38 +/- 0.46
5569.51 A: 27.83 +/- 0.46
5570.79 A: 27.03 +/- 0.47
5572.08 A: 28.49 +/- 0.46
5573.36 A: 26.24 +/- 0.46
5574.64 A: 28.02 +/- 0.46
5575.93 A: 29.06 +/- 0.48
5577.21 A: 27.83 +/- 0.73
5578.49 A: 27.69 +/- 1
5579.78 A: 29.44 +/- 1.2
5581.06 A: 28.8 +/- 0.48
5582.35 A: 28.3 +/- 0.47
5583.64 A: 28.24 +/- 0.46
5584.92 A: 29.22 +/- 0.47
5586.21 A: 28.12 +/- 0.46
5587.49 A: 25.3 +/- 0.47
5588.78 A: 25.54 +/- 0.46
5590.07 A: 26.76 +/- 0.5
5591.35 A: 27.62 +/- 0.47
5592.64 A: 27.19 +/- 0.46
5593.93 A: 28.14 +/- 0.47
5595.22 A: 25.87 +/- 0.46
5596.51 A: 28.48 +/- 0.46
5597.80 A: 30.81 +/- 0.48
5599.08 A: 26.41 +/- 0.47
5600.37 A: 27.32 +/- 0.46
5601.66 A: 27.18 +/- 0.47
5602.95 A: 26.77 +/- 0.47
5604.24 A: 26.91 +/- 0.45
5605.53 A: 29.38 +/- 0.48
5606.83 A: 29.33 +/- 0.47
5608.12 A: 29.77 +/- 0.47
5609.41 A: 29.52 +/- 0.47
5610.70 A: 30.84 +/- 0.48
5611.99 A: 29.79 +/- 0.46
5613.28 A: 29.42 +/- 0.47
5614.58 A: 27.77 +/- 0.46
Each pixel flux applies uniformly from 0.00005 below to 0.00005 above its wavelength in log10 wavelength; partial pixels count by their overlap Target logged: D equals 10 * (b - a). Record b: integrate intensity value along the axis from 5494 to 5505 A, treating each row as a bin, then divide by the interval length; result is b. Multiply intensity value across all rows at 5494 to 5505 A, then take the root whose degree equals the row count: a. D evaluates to 0.07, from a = 28.5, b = 28.5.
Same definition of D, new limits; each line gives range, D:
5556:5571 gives 0.47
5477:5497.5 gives 0.06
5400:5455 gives 0.47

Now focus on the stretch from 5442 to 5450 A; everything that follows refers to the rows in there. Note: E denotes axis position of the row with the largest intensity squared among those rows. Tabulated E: 5443.99 A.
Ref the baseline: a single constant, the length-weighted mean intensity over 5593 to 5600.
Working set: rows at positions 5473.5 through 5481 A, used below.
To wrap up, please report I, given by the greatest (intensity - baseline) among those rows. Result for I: 1.47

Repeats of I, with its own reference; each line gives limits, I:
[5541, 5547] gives 1.43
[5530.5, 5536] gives 2.21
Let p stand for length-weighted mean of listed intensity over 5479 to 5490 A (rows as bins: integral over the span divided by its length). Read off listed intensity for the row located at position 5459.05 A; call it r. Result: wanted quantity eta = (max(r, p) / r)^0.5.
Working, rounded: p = 28.5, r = 30.14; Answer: 1.000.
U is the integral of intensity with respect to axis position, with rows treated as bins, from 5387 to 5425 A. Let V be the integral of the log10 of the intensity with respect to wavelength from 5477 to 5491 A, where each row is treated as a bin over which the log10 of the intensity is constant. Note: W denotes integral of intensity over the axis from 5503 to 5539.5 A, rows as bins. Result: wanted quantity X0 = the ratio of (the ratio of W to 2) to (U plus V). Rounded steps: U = 1064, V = 20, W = 1037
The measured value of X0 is 0.48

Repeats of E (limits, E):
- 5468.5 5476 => 5469.11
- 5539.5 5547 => 5542.64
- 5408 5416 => 5413.98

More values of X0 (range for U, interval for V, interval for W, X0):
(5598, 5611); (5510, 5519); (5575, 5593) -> 0.66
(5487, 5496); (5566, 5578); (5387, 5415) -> 1.42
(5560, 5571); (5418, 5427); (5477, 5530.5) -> 2.35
